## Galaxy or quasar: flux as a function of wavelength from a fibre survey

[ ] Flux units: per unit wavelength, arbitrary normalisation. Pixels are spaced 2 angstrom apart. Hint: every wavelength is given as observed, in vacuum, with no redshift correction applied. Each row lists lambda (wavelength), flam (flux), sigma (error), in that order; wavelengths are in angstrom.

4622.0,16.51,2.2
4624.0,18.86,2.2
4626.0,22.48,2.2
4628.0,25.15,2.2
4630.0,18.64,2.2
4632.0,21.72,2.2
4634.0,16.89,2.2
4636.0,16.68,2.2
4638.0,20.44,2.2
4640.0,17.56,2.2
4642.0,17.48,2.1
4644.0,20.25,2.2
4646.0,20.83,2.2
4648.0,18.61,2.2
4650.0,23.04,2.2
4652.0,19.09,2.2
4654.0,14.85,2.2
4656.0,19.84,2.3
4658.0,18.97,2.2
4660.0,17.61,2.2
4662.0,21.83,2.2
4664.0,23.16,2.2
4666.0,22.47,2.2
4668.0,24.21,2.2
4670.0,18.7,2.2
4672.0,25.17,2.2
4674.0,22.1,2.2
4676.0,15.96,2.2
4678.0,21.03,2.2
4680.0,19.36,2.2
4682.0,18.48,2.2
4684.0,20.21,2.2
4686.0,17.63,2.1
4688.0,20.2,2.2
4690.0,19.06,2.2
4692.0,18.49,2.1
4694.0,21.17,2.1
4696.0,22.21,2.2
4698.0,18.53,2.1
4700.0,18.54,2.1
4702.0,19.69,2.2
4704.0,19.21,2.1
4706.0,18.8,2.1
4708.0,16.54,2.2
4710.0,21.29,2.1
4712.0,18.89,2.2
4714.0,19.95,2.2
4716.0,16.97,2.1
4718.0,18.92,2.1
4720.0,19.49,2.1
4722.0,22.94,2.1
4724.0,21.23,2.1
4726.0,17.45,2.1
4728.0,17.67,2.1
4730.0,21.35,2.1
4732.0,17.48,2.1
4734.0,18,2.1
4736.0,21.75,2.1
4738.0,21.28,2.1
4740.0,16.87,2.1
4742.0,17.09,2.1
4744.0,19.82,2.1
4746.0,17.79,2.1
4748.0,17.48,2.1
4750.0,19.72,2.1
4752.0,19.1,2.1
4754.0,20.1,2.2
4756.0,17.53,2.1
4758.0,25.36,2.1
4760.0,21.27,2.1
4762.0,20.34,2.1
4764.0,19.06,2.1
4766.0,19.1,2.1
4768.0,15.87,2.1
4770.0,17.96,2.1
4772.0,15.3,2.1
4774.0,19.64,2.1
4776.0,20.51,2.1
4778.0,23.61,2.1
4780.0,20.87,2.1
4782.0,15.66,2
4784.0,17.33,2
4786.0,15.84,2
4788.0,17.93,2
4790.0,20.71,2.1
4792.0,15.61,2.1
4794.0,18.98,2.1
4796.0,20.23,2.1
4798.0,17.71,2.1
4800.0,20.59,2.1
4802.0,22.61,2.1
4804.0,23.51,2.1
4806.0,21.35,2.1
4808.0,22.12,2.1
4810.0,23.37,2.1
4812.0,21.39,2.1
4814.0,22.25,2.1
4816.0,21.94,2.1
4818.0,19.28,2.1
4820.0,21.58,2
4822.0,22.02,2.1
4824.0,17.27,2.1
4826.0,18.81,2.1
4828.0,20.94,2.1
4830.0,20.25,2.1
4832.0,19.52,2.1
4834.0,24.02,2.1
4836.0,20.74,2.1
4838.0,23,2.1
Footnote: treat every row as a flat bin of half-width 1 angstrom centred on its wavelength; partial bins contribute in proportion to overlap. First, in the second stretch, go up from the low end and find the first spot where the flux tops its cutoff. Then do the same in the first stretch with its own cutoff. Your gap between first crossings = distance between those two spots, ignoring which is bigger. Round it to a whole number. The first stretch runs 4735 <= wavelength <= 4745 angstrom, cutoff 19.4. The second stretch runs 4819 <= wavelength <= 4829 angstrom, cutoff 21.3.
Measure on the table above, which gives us 84 angstrom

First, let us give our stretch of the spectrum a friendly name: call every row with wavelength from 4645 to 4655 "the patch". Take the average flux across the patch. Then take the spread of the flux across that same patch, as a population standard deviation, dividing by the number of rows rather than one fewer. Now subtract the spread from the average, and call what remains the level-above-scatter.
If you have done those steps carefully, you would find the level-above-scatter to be 16.6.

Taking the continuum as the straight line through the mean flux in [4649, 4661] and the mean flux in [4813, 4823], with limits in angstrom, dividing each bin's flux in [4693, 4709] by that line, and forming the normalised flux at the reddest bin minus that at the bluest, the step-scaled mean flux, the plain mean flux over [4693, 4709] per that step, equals -78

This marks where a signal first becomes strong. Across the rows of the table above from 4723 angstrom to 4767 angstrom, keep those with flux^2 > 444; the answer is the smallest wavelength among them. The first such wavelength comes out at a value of 4724.0 angstrom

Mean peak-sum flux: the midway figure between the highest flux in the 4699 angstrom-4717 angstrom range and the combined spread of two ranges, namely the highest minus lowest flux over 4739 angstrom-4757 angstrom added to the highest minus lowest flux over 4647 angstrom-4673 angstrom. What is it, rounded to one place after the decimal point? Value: 17.4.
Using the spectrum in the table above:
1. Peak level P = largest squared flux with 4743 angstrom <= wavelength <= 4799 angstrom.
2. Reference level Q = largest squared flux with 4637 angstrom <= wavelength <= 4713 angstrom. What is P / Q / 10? 0.102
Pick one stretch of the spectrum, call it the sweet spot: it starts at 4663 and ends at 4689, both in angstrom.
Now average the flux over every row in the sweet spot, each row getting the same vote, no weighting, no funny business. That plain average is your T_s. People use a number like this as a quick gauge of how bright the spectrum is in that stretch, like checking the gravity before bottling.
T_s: 20.7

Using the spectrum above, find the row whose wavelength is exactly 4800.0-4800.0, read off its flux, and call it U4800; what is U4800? 20.59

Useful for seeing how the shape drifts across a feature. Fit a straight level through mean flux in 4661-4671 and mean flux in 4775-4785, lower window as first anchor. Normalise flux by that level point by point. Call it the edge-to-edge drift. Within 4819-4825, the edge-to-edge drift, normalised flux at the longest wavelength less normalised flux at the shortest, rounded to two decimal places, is -0.23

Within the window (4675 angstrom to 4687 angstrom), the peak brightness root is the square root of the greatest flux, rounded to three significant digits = 4.59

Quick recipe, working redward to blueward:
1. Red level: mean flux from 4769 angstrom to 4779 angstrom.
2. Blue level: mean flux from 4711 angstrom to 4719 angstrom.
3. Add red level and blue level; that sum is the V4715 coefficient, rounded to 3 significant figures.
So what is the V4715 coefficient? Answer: 38.1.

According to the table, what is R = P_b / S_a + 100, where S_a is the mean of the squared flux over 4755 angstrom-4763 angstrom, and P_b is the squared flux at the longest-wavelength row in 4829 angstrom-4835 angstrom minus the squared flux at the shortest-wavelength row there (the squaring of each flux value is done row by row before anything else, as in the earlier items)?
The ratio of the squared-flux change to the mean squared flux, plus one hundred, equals 100.4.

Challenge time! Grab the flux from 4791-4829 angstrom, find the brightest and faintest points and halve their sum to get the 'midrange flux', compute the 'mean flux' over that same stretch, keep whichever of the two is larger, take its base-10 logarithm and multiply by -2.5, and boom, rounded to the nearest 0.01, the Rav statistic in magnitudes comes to -3.29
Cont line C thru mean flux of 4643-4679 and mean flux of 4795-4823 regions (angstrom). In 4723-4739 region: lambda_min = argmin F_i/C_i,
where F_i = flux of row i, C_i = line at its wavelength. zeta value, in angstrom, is 4732.0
